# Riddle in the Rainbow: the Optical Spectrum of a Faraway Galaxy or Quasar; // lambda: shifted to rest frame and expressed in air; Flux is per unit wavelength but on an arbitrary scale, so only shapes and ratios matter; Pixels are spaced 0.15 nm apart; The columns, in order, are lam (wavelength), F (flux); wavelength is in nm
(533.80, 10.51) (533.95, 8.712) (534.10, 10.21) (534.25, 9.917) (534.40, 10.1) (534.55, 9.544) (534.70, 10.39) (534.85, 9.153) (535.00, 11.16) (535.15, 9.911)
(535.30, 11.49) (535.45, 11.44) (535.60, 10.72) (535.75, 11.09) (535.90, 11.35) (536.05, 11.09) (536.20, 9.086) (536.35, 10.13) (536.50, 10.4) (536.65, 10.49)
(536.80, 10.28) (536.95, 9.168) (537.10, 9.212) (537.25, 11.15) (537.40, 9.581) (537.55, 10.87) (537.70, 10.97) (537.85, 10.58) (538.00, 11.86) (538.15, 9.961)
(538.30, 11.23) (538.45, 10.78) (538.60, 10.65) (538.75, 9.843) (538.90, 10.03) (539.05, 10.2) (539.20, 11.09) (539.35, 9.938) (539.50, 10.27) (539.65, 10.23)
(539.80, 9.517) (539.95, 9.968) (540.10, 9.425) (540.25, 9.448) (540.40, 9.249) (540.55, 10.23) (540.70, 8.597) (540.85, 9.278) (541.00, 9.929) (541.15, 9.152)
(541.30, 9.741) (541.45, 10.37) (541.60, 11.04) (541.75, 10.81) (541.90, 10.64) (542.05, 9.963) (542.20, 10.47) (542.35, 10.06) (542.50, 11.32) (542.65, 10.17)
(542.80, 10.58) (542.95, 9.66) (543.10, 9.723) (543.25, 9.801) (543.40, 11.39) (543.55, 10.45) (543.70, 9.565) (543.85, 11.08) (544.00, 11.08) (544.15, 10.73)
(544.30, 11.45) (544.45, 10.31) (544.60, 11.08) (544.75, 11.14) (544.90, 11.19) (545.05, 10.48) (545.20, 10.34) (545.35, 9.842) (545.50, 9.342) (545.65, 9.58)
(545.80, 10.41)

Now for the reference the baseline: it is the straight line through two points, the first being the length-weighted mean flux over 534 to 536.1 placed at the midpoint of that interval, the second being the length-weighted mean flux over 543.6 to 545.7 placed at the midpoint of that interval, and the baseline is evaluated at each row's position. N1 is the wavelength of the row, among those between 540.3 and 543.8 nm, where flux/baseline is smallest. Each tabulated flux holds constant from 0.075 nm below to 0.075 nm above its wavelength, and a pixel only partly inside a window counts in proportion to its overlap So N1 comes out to 540.70 nm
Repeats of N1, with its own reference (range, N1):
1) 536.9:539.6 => 536.95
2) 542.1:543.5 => 542.95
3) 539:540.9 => 540.70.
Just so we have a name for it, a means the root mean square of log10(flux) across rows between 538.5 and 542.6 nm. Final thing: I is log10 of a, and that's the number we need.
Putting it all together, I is 0.0008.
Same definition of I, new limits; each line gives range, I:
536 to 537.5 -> 0.0008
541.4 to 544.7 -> 0.0095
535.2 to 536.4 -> 0.0140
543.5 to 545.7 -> 0.0091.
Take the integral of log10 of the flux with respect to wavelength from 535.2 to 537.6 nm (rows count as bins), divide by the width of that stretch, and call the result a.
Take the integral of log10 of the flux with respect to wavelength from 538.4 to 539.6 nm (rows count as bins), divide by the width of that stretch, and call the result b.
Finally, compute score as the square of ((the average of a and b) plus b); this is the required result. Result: 4.12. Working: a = 1.02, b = 1.01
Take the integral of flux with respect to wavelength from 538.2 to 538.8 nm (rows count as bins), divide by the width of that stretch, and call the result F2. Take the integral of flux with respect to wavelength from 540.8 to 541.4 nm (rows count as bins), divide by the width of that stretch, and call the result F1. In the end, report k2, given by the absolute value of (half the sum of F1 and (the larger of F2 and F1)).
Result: 10.1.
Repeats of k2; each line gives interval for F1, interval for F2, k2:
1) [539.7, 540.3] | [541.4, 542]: 10.2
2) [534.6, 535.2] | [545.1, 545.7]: 10.1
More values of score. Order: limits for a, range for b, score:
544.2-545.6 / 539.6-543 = 4.04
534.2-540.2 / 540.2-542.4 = 4.01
